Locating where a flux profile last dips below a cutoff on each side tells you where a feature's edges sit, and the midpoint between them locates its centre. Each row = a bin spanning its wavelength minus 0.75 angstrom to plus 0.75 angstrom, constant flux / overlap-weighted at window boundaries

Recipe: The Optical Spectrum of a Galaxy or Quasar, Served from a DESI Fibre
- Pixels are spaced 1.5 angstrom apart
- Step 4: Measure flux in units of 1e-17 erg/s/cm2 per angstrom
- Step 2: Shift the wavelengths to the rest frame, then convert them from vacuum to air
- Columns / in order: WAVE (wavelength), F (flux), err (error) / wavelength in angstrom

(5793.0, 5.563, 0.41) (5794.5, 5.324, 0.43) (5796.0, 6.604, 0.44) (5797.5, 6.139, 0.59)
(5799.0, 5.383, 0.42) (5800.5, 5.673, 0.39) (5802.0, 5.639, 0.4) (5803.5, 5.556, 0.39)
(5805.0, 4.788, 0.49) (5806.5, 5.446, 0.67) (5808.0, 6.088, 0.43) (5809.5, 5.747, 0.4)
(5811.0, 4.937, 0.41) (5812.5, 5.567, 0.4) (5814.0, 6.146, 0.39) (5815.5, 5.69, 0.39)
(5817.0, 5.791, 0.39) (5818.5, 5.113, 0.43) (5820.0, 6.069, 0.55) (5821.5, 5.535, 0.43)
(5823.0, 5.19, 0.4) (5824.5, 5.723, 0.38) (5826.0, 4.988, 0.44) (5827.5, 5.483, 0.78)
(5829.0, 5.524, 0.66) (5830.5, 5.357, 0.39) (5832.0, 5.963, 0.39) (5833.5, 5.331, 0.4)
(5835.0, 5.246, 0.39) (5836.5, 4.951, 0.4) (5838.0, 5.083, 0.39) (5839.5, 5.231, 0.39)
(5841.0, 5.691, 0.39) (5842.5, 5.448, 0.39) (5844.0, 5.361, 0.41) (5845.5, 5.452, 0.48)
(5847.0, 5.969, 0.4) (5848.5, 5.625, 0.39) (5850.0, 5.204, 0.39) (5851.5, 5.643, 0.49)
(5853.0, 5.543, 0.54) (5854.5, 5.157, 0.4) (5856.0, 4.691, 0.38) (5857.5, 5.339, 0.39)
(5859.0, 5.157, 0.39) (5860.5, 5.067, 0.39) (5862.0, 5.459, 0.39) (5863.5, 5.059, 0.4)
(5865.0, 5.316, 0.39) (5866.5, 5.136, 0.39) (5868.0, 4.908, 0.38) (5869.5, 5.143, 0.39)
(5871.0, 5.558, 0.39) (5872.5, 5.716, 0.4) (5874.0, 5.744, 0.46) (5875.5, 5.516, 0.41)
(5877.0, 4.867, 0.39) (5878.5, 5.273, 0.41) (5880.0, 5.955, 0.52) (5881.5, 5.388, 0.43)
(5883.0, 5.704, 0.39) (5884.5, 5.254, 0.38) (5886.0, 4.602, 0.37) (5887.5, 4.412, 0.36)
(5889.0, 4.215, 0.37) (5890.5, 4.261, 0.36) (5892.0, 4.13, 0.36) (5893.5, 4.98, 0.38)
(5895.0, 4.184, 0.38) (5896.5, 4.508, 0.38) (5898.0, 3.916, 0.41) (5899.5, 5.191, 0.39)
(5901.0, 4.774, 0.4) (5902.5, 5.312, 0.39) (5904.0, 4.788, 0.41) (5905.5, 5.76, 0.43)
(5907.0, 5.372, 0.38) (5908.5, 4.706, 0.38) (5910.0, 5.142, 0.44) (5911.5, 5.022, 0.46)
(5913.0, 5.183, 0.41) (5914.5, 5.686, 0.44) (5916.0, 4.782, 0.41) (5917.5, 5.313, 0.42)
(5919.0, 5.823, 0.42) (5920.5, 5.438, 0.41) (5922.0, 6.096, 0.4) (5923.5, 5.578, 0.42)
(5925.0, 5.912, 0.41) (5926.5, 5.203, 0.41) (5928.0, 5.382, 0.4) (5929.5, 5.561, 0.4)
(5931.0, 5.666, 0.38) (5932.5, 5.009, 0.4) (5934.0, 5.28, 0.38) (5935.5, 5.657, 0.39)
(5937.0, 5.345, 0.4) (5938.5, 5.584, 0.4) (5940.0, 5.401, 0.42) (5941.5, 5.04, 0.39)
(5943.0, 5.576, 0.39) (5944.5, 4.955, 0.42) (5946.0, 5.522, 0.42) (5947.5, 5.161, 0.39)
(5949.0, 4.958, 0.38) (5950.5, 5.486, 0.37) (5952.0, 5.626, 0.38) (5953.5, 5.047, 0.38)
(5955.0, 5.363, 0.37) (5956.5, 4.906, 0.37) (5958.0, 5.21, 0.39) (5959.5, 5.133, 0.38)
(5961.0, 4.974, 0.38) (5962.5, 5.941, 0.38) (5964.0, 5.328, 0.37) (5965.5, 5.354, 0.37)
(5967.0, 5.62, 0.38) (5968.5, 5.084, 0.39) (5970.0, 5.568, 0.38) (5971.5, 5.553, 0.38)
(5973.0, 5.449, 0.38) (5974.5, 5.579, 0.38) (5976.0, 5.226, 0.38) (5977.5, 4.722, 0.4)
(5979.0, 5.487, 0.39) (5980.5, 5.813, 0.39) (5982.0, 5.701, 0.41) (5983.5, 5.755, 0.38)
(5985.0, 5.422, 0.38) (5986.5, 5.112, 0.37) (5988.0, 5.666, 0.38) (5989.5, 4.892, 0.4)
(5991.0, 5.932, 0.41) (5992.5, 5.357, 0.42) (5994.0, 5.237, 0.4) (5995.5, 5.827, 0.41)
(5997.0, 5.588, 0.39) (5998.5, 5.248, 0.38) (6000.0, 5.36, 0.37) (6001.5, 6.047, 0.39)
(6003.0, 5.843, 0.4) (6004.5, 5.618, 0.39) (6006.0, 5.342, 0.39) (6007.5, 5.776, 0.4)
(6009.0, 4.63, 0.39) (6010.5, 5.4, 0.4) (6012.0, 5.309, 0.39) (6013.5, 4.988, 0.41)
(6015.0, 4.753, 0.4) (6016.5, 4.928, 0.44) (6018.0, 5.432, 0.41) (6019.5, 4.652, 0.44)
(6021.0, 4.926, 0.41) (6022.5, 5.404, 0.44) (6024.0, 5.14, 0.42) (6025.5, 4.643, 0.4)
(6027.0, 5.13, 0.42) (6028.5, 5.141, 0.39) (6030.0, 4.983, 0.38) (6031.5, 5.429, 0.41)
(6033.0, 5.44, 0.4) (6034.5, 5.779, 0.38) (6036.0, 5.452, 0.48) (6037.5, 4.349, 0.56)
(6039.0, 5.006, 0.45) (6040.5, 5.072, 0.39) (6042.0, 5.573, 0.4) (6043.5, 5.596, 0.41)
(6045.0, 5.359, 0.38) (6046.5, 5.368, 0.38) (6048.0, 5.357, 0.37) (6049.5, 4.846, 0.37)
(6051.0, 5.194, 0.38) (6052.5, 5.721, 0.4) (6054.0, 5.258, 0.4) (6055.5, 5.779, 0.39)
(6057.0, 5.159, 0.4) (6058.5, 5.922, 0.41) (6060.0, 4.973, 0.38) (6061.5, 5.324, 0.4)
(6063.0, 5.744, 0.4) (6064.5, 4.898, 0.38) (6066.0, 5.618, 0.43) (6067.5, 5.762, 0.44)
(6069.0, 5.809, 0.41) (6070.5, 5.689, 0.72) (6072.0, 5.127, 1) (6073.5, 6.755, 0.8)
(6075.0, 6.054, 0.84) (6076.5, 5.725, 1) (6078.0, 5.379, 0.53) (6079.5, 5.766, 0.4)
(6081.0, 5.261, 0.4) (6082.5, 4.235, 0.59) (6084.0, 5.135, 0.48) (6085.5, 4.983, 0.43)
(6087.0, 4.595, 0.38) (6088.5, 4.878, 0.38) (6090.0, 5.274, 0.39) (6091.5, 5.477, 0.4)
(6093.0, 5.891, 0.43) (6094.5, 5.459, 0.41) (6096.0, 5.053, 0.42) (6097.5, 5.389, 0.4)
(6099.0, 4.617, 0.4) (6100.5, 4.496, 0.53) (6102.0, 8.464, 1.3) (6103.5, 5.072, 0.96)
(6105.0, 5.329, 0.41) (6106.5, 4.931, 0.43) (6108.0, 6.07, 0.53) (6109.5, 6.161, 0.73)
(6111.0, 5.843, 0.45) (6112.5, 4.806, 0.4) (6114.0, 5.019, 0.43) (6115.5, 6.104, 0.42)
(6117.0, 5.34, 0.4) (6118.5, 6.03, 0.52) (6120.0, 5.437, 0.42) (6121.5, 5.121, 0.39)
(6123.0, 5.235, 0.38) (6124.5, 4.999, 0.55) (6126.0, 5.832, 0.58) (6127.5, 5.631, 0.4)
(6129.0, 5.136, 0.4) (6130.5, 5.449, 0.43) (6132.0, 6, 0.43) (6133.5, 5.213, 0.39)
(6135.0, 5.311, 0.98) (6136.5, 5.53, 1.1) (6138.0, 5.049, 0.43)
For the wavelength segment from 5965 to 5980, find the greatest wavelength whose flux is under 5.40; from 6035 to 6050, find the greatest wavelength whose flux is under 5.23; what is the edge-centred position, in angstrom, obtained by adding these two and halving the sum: 6013.5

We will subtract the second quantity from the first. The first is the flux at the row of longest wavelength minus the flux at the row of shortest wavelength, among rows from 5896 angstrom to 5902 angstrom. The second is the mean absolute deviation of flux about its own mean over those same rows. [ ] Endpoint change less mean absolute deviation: -0.12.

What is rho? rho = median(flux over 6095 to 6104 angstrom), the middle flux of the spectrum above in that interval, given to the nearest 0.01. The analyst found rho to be 5.06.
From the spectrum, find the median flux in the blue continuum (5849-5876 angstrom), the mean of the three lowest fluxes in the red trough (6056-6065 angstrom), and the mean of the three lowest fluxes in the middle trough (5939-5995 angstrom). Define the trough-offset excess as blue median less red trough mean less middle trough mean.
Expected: -4.59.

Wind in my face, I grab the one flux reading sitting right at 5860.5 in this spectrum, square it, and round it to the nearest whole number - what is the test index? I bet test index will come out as 26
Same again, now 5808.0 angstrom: 37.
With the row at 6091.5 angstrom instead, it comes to 30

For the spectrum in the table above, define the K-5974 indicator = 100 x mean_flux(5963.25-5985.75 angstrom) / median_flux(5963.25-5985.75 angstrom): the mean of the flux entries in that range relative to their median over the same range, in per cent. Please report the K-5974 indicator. 99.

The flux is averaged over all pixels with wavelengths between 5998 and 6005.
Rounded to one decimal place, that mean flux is 5.6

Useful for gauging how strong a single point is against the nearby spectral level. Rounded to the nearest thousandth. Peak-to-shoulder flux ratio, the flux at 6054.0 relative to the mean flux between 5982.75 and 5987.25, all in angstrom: 0.968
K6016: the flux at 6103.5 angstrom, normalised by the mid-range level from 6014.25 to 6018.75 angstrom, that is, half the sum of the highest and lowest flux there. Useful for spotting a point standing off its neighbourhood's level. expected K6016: 0.996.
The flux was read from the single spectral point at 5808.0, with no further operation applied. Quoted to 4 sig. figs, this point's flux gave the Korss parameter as 6.088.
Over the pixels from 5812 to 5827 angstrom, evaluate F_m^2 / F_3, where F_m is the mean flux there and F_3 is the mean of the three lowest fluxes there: 6.11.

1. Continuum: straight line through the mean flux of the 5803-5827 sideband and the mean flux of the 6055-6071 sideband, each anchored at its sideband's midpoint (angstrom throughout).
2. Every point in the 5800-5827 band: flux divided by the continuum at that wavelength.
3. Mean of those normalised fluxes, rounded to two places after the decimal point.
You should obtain 1.00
